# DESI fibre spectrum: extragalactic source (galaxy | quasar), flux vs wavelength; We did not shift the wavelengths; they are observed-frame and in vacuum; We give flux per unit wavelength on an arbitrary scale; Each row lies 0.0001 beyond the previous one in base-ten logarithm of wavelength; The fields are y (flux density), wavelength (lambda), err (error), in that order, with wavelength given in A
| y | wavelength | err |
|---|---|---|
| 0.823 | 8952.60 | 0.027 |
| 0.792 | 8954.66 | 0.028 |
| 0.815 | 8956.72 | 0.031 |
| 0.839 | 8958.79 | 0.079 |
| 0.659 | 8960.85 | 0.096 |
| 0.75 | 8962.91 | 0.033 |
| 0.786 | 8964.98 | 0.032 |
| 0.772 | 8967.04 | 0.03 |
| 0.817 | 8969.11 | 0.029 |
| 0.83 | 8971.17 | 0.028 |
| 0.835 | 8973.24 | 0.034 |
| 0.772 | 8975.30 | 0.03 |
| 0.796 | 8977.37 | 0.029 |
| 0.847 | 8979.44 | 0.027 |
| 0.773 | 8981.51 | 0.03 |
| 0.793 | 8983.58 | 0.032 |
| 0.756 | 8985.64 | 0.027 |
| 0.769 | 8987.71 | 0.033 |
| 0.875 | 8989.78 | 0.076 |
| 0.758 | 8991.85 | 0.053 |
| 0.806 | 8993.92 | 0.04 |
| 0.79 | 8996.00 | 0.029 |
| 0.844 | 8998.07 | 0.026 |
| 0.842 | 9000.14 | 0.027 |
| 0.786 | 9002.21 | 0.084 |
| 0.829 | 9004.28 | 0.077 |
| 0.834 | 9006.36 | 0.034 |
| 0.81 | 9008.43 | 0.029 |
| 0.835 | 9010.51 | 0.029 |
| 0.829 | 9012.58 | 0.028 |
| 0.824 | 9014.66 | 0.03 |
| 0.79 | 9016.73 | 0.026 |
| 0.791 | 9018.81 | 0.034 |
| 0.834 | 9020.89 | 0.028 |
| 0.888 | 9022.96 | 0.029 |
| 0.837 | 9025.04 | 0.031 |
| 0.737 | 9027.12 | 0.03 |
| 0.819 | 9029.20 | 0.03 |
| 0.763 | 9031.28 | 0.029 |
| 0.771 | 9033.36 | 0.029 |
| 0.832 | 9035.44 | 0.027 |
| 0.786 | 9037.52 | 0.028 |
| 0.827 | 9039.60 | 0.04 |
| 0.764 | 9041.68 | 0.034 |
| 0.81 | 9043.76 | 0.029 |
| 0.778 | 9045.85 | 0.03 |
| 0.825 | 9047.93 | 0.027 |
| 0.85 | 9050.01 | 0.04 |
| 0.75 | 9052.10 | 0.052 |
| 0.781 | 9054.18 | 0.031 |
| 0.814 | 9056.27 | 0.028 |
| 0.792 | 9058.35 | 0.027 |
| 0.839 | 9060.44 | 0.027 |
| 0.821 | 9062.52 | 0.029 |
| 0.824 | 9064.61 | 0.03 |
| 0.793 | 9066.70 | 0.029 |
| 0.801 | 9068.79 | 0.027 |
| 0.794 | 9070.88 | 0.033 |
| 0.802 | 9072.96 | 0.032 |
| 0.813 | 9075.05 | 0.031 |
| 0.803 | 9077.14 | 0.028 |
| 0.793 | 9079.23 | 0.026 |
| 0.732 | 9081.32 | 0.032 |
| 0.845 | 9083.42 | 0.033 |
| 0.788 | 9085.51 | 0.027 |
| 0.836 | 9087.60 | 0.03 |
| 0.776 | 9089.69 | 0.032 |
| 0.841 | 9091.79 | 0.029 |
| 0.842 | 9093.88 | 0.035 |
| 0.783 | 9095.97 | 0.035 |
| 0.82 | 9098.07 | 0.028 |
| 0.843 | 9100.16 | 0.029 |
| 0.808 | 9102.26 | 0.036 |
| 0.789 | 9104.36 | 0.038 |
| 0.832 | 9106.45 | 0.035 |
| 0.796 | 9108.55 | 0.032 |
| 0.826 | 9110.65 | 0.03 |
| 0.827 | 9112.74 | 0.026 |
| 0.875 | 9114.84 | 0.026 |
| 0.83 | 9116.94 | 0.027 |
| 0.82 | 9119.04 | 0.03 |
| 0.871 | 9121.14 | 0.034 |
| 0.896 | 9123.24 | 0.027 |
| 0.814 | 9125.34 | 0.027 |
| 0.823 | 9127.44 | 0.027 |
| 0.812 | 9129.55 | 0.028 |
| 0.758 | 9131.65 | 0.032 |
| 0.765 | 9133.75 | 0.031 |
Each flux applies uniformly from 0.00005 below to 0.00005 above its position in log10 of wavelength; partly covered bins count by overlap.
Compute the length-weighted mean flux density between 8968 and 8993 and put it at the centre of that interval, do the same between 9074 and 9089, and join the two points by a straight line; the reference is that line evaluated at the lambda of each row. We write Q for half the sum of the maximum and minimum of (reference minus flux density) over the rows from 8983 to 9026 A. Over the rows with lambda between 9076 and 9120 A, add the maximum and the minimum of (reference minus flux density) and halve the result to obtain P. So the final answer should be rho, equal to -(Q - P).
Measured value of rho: 0.018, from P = -0.003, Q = -0.021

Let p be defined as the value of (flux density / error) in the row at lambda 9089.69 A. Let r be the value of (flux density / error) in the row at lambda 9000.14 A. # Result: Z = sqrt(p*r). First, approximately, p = 24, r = 31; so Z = 27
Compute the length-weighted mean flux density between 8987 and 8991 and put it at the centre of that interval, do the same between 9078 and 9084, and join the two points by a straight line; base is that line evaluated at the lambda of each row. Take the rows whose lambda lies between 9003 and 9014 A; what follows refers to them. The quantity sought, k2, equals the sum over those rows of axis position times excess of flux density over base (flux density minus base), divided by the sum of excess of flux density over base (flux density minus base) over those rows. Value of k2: 9008.8 A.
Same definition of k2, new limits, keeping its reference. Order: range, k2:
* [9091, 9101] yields 9095.9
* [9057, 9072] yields 9063.3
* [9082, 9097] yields 9089.3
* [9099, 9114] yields 9106.6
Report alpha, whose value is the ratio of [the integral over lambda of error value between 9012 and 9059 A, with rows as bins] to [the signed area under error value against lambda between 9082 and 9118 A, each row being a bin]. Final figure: 1.3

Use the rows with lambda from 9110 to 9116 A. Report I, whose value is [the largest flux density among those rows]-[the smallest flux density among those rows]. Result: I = 0.049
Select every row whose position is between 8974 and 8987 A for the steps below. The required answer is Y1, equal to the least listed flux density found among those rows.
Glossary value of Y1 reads 0.756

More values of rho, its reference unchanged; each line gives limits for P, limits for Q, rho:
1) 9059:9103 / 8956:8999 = -0.023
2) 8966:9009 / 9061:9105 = -0.026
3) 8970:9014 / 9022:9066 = -0.003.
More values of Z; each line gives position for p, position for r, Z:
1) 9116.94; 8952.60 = 31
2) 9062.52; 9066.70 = 28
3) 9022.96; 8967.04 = 28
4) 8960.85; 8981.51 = 13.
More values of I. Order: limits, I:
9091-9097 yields 0.059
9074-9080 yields 0.020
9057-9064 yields 0.047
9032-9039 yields 0.061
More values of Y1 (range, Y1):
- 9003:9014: 0.81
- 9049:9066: 0.75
